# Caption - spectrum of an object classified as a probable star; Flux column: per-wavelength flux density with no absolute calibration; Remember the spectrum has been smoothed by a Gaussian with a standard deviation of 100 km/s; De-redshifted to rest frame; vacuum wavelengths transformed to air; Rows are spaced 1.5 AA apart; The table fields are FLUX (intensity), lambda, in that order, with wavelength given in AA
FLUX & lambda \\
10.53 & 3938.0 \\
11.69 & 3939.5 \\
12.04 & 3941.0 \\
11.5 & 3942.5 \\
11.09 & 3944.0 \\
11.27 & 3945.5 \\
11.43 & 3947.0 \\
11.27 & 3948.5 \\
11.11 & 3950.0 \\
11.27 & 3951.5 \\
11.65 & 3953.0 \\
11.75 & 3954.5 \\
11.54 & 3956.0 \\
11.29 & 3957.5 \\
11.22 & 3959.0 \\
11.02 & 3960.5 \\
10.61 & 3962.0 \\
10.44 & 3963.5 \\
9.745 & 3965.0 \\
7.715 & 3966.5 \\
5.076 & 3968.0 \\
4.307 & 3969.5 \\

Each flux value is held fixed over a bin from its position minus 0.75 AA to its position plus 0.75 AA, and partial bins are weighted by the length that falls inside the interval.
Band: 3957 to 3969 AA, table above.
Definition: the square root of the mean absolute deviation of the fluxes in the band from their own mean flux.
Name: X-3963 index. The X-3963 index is 1.27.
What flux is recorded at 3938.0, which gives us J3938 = 10.53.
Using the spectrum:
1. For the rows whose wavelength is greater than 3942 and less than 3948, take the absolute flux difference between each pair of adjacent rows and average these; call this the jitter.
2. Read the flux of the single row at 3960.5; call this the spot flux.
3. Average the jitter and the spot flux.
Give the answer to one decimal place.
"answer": 5.6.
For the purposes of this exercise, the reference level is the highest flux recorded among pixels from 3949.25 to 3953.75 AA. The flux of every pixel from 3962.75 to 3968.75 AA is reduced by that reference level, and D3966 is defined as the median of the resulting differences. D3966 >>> -2.92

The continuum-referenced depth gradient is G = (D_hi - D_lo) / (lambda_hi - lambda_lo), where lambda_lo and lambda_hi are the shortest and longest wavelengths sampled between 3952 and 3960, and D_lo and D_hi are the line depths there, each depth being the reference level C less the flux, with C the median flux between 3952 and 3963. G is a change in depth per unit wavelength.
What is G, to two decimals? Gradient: 0.07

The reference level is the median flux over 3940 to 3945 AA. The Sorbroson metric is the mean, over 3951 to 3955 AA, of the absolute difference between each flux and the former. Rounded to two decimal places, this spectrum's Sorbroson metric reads 0.21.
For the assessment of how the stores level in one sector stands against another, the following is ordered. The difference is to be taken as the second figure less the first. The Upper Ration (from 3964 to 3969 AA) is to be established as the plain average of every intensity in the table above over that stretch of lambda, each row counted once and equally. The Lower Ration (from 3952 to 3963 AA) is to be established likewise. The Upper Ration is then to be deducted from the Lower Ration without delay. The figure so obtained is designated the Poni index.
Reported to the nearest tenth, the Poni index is 3.8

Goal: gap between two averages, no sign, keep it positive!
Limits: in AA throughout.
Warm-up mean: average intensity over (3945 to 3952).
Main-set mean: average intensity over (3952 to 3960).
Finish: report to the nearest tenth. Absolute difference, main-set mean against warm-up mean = 0.2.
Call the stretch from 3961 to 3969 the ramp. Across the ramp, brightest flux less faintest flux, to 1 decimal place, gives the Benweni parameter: 5.5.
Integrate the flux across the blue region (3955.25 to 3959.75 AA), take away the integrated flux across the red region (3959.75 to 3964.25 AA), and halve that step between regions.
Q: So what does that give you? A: 1.5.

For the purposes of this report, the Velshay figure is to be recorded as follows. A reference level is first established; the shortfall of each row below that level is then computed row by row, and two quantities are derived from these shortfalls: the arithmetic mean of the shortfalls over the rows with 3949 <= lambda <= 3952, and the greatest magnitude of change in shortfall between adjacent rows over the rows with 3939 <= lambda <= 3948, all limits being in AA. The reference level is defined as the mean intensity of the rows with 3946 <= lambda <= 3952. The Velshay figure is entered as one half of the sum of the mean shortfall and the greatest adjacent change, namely 0.3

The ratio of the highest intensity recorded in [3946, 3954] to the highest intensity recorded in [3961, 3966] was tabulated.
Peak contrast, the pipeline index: 1.10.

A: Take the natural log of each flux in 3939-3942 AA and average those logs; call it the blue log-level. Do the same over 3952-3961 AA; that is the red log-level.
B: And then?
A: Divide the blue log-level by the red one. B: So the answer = 1.02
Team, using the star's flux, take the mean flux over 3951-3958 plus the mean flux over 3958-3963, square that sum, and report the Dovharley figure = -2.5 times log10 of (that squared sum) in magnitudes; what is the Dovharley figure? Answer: -6.76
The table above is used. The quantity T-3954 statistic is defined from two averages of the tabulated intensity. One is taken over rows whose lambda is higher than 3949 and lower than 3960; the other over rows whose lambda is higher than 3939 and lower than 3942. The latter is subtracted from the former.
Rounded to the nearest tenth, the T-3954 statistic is -0.5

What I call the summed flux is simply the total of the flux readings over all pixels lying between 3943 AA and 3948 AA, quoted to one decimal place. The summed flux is 33.8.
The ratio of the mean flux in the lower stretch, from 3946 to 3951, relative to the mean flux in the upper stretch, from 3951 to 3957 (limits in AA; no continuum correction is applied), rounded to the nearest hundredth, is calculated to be 0.98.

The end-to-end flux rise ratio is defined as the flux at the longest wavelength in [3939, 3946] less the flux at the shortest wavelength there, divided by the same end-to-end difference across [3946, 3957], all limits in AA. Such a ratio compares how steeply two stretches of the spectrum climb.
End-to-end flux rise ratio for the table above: -3.8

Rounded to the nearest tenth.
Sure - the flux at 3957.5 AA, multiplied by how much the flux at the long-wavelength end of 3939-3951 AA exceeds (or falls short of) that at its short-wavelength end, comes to -6.5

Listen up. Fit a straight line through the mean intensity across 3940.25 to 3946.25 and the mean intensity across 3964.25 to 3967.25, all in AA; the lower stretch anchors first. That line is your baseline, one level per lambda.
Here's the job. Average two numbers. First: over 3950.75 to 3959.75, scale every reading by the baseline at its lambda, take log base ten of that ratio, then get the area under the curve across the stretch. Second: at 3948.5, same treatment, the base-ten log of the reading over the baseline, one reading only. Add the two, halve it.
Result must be 0.272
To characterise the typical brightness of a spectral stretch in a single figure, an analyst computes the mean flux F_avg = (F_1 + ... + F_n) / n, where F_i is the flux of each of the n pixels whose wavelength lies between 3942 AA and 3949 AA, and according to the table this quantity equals 11.3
